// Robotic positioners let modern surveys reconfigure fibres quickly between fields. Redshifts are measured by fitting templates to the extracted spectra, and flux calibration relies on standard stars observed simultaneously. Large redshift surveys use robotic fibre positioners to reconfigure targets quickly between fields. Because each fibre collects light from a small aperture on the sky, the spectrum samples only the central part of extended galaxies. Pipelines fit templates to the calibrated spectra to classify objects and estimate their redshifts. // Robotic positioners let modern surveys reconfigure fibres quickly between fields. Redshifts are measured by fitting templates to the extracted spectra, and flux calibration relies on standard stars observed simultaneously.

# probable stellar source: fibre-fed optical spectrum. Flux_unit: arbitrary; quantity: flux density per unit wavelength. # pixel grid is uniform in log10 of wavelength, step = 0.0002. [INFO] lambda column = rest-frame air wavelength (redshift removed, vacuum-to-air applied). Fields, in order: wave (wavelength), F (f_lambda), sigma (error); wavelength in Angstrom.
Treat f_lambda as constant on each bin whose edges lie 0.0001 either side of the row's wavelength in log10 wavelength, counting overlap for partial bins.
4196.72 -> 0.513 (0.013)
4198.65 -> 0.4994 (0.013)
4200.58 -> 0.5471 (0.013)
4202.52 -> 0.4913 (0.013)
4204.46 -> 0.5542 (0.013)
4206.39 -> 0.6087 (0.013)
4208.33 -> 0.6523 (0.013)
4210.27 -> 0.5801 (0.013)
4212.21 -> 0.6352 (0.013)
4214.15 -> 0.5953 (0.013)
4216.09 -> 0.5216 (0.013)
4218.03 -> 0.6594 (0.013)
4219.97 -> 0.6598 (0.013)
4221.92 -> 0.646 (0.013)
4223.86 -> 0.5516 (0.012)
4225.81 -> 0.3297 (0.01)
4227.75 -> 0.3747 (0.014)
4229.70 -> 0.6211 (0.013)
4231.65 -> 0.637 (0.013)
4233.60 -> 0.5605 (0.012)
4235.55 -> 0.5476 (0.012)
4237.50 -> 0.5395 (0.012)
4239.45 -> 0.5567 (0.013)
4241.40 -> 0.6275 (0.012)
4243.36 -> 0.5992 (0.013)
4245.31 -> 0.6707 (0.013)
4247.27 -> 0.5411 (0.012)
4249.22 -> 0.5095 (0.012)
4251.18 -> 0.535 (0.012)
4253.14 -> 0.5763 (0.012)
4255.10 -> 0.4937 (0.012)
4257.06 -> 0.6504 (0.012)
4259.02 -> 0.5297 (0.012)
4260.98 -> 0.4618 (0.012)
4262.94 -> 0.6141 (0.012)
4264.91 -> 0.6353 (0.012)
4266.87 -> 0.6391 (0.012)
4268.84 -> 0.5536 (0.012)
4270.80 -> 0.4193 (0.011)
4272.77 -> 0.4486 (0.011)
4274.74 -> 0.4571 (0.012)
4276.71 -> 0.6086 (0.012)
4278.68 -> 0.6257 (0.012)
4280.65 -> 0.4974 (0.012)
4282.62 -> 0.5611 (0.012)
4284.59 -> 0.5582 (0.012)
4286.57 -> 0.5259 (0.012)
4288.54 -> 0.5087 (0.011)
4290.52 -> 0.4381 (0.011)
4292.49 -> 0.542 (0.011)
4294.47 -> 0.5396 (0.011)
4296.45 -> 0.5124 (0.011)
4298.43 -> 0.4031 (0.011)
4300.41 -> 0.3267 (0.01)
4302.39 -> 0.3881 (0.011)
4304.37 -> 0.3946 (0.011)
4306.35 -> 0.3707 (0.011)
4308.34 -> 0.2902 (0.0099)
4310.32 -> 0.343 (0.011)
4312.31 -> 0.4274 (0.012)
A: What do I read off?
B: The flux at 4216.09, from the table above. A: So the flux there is 0.5216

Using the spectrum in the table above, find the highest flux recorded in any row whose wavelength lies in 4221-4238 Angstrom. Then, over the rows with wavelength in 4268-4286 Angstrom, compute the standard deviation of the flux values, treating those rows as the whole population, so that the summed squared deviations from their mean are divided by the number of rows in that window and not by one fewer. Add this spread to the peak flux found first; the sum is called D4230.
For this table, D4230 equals 0.715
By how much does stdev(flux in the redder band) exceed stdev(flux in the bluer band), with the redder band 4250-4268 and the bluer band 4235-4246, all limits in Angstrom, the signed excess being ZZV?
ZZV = 0.017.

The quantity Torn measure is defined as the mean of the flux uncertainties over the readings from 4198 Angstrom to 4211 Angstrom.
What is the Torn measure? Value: 0.0130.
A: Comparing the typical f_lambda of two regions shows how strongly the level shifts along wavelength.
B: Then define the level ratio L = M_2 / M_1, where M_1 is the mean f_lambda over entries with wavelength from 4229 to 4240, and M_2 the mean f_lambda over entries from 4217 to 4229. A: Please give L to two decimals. 0.93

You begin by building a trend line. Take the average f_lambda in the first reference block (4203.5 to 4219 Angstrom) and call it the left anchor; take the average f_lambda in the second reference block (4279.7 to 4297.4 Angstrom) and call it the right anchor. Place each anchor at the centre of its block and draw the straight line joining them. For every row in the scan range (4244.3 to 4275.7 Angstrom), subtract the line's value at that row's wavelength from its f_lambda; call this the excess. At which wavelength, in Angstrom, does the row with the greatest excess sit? 4245.31 Angstrom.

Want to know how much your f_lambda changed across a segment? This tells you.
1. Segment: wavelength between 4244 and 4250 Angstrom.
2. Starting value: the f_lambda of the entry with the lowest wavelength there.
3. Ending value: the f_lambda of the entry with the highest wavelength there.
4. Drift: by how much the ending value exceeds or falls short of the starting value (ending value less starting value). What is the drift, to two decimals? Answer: -0.16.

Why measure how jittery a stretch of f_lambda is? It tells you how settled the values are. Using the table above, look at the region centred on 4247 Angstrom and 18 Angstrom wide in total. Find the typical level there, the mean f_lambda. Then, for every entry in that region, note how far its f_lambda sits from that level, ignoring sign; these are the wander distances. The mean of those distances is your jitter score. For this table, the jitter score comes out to 0.045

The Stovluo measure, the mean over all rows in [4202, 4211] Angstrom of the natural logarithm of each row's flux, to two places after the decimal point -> -0.55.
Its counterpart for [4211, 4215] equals -0.49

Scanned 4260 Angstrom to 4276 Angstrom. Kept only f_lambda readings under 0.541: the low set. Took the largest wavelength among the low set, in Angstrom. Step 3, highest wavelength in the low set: 4274.74 Angstrom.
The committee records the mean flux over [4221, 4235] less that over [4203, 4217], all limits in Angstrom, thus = -0.06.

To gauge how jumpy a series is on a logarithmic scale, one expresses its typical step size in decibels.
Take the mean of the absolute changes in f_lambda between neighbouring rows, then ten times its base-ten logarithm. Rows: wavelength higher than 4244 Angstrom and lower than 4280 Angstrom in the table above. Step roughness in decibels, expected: -11.3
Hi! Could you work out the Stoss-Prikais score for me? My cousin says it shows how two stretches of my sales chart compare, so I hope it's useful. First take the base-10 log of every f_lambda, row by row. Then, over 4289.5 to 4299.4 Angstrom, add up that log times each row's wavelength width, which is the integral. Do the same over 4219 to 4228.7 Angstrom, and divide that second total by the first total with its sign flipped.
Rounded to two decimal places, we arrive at -0.96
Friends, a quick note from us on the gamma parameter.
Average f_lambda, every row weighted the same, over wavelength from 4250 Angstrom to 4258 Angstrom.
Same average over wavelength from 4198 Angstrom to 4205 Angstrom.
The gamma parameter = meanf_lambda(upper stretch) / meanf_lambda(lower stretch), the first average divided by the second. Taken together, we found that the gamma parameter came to 1.08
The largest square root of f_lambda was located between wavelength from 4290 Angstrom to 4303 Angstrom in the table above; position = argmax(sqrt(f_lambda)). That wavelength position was 4292.49 Angstrom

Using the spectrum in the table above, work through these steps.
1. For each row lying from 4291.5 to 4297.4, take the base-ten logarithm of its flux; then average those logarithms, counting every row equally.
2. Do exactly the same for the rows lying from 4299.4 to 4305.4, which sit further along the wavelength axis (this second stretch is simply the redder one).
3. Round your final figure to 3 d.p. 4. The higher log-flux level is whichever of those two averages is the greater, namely -0.275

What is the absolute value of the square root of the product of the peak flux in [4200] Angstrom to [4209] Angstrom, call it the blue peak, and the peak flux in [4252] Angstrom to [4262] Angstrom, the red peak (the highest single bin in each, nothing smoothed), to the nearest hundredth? 0.65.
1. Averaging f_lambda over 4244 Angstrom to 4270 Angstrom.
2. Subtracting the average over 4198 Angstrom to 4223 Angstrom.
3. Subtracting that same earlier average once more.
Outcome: -0.61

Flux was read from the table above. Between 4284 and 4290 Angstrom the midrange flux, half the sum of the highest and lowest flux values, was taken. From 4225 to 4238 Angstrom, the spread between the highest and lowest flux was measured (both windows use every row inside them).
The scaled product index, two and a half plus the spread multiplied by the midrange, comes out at 2.664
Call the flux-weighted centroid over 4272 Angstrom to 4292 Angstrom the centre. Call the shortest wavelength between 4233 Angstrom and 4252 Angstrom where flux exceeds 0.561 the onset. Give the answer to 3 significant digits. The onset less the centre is -40.2 Angstrom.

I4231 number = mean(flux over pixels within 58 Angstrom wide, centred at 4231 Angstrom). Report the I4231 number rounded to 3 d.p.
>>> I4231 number 0.569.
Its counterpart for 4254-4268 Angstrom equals 0.575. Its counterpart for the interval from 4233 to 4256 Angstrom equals 0.563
